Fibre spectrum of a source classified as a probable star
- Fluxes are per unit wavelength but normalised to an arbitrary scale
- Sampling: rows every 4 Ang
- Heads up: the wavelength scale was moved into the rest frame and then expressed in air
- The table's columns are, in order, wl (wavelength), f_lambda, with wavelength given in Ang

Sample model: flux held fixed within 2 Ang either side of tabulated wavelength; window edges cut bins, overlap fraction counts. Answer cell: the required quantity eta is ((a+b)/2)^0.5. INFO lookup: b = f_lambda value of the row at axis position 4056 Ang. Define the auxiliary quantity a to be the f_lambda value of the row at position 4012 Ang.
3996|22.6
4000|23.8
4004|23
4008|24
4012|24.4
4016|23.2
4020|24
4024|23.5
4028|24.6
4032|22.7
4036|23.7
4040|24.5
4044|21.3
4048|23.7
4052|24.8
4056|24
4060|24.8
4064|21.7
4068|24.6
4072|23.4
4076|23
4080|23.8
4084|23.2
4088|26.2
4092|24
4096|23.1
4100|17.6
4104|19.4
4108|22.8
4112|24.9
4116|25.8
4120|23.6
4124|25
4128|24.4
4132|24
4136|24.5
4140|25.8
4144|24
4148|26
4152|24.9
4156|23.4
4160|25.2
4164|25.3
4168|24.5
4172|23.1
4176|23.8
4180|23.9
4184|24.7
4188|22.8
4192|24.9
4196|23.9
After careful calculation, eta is 4.92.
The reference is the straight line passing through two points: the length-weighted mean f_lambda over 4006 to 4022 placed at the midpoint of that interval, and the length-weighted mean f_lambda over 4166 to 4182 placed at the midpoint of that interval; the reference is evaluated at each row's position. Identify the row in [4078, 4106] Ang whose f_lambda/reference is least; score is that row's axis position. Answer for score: 4100 Ang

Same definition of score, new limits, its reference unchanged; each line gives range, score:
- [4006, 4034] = 4032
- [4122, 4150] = 4132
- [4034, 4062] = 4044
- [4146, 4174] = 4172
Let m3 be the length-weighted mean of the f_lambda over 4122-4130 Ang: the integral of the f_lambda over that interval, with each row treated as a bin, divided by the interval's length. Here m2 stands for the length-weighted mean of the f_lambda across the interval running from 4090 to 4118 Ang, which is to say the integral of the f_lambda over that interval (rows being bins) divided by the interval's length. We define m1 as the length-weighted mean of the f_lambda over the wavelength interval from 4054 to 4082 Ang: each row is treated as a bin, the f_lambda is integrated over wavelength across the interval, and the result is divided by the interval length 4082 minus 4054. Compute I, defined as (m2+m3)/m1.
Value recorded 2.00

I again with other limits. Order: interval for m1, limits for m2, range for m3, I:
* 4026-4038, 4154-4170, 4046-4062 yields 2.07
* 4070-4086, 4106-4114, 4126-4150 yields 2.08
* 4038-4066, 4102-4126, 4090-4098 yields 2.00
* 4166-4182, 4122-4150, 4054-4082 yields 2.03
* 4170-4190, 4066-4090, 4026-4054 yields 2.01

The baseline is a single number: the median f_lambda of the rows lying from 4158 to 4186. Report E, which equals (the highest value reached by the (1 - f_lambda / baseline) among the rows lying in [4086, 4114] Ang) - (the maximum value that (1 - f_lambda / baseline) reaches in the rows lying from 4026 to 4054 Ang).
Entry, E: 0.15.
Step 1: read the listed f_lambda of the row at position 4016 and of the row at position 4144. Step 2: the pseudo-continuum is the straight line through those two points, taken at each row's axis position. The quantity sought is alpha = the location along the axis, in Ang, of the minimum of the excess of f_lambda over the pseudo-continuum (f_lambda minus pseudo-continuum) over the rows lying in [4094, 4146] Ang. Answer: 4100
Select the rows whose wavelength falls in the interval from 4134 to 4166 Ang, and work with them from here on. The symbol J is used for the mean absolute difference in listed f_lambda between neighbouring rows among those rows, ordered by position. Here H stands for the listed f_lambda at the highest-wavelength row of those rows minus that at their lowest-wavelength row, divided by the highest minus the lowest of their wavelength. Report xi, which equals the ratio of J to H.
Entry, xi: 48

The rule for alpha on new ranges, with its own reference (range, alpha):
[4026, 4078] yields 4044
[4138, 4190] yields 4188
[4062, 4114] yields 4100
